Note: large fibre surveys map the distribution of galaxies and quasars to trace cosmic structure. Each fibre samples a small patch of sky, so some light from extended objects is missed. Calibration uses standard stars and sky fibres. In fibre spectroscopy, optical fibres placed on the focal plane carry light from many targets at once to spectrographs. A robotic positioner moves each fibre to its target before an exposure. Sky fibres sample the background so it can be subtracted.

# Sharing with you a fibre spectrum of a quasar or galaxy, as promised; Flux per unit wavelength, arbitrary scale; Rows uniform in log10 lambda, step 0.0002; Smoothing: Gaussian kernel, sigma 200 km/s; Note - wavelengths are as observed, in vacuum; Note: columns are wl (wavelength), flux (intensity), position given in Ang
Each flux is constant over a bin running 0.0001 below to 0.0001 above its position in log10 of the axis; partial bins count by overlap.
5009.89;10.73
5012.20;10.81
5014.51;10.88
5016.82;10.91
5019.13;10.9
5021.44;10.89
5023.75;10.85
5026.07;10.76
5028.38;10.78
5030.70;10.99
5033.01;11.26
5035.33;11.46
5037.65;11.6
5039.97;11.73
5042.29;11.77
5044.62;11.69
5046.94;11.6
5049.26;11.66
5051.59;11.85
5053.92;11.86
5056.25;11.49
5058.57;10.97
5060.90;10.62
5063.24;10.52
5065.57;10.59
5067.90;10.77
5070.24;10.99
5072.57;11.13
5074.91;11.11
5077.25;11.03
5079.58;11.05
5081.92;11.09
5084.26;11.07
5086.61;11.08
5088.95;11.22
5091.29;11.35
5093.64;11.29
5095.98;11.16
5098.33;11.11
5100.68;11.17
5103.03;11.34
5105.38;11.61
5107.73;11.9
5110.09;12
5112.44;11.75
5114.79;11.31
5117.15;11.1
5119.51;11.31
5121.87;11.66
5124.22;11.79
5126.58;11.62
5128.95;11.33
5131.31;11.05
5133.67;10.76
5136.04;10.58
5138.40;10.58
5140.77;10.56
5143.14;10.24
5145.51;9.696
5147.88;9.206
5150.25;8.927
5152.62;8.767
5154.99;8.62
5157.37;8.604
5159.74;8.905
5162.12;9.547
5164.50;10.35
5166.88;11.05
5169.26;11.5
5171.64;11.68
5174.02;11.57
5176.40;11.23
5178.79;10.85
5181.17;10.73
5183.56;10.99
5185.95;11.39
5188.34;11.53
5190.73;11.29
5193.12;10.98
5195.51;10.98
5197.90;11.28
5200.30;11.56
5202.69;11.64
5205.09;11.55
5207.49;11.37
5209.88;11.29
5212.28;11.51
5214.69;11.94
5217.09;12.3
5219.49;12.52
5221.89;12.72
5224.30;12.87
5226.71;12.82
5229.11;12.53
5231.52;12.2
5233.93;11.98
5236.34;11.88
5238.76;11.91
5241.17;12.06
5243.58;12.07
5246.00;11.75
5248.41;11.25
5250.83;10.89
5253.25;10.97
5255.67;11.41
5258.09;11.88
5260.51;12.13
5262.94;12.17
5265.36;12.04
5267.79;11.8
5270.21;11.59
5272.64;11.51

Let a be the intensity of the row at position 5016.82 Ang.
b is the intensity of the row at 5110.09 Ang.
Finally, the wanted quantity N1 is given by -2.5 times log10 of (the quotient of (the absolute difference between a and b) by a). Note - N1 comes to 2.5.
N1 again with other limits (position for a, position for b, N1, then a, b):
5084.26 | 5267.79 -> 3.0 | 11.07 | 11.8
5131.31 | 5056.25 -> 3.5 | 11.05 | 11.49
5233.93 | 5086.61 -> 2.8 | 11.98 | 11.08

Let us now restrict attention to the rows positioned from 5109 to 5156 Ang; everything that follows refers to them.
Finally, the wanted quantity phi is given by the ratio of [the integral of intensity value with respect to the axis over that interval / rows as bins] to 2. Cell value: 250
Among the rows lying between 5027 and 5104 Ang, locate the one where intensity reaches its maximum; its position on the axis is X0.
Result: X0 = 5053.92 Ang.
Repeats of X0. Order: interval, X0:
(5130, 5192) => 5171.64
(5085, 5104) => 5091.29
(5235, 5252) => 5243.58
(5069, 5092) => 5091.29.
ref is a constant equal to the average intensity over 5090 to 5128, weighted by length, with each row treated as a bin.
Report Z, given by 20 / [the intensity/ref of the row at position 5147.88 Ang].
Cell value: 24.91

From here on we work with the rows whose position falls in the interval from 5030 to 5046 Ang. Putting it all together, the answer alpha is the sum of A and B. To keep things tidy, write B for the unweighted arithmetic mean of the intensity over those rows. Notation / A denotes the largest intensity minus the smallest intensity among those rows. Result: 12.3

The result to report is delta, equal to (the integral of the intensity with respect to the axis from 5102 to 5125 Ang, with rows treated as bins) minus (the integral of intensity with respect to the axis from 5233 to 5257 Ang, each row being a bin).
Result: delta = -12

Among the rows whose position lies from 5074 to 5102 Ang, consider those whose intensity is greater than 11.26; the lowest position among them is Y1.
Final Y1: 5091.29 Ang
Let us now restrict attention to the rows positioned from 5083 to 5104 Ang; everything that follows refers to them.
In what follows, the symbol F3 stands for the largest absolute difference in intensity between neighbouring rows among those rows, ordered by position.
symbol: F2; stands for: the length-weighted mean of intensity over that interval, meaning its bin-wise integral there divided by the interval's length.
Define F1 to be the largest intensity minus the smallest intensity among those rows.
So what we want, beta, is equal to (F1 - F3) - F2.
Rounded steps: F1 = 0.3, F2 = 11.2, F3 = 0.17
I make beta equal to -11.1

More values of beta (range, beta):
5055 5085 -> -10.5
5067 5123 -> -10.5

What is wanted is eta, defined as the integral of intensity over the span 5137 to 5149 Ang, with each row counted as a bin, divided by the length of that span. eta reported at 10.1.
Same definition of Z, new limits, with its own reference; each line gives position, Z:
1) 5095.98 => 20.55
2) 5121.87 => 19.66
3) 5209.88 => 20.31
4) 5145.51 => 23.65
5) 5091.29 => 20.20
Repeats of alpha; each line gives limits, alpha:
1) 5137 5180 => 13.2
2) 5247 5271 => 12.9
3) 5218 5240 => 13.4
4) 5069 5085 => 11.2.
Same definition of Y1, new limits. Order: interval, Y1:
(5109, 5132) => 5110.09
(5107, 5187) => 5107.73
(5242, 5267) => 5243.58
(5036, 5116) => 5037.65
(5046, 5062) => 5046.94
